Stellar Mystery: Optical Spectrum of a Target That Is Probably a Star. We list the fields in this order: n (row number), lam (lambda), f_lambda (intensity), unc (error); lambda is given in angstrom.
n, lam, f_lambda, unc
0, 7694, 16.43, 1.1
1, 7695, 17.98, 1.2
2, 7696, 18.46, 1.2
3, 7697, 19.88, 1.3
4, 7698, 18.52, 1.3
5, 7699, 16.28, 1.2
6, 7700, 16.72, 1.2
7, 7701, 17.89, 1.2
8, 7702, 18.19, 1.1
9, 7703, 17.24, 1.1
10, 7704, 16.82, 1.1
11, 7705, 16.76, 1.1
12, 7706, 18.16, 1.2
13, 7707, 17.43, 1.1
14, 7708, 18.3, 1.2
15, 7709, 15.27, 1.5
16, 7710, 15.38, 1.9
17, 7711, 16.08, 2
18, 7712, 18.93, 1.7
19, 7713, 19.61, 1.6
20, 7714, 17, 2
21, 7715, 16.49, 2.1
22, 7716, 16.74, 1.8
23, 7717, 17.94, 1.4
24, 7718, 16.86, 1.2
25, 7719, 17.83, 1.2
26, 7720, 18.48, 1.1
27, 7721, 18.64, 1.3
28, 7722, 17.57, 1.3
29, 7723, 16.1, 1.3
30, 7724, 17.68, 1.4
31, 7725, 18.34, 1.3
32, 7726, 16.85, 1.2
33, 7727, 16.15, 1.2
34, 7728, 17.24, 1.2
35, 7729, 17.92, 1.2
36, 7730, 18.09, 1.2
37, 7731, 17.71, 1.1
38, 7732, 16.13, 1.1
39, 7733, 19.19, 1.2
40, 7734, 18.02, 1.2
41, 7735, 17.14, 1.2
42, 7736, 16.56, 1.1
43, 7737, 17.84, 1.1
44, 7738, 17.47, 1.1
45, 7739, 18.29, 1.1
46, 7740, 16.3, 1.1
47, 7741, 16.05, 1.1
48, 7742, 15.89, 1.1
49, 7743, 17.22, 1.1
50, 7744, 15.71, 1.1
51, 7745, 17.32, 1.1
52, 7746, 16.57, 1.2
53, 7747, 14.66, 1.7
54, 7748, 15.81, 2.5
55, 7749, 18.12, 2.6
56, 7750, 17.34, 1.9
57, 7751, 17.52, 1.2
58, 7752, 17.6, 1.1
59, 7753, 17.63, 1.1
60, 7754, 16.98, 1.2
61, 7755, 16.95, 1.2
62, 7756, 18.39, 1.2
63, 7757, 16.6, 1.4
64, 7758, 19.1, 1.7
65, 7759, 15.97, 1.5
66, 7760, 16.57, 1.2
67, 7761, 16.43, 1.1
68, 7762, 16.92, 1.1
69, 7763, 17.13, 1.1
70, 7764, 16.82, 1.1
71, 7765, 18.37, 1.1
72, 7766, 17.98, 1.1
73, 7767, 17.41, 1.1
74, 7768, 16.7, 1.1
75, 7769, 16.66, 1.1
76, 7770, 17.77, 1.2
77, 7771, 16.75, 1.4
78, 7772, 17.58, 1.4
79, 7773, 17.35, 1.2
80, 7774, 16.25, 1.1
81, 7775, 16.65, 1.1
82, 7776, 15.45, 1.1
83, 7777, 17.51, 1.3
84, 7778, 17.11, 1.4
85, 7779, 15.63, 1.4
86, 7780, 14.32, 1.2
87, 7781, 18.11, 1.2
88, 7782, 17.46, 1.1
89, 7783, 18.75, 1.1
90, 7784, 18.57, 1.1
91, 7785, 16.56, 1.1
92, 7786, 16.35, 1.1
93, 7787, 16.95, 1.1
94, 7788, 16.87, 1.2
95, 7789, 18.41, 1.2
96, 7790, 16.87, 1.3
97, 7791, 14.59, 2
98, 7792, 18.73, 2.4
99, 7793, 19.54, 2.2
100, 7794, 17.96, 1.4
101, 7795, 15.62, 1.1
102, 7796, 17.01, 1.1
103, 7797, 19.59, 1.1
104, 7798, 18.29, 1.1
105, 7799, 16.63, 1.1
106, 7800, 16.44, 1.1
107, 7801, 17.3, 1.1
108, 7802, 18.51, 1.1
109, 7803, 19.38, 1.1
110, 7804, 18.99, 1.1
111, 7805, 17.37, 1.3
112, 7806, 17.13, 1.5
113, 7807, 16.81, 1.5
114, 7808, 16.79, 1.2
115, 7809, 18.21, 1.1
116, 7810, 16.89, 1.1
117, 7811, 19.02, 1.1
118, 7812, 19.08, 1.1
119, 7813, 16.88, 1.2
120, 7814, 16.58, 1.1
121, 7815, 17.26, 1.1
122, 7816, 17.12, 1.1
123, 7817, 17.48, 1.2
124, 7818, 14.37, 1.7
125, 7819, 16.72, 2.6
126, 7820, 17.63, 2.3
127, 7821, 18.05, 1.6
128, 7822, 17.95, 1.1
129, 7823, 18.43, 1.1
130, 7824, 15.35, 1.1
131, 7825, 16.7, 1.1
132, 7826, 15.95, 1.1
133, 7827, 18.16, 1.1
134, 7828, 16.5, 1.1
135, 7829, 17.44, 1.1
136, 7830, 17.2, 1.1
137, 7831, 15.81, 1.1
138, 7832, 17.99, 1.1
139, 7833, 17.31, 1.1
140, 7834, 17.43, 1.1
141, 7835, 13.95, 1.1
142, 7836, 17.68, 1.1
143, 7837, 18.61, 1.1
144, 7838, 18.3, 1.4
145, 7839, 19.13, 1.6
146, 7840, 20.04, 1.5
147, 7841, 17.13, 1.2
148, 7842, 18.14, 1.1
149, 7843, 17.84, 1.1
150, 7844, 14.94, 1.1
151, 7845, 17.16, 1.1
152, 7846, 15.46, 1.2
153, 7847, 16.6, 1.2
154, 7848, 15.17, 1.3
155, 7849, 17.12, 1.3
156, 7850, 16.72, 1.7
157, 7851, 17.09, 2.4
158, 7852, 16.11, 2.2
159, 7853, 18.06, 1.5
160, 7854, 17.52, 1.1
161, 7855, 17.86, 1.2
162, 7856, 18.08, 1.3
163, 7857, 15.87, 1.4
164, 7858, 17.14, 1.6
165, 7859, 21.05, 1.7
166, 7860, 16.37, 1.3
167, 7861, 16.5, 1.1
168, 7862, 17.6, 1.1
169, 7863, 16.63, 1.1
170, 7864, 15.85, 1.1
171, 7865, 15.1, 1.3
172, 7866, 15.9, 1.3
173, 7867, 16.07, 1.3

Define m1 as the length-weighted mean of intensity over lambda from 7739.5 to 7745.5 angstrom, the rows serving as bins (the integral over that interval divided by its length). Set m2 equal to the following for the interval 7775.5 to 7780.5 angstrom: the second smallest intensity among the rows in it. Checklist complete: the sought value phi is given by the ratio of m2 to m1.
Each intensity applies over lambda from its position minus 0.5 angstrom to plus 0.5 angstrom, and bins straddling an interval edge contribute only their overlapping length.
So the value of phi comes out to 0.94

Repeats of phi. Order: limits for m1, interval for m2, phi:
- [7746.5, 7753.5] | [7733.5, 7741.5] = 0.96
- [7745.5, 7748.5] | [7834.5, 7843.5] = 1.09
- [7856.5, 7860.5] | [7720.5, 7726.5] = 0.96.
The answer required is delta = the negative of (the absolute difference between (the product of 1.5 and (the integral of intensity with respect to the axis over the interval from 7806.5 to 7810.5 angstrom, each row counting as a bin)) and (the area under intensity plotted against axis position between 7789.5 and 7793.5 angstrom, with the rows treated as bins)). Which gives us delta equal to -33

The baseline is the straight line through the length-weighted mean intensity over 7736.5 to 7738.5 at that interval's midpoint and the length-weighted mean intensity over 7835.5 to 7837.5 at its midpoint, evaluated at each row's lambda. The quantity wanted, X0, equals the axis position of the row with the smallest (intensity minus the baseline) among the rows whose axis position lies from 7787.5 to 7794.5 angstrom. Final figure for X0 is 7791 angstrom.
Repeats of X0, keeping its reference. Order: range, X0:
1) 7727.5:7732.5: 7732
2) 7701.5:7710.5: 7709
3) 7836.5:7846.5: 7844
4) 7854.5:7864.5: 7864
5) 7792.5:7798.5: 7795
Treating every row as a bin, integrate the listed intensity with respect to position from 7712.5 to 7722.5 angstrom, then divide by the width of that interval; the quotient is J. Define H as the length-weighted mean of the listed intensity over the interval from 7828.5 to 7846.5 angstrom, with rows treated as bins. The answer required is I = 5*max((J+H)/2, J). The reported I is 88.6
